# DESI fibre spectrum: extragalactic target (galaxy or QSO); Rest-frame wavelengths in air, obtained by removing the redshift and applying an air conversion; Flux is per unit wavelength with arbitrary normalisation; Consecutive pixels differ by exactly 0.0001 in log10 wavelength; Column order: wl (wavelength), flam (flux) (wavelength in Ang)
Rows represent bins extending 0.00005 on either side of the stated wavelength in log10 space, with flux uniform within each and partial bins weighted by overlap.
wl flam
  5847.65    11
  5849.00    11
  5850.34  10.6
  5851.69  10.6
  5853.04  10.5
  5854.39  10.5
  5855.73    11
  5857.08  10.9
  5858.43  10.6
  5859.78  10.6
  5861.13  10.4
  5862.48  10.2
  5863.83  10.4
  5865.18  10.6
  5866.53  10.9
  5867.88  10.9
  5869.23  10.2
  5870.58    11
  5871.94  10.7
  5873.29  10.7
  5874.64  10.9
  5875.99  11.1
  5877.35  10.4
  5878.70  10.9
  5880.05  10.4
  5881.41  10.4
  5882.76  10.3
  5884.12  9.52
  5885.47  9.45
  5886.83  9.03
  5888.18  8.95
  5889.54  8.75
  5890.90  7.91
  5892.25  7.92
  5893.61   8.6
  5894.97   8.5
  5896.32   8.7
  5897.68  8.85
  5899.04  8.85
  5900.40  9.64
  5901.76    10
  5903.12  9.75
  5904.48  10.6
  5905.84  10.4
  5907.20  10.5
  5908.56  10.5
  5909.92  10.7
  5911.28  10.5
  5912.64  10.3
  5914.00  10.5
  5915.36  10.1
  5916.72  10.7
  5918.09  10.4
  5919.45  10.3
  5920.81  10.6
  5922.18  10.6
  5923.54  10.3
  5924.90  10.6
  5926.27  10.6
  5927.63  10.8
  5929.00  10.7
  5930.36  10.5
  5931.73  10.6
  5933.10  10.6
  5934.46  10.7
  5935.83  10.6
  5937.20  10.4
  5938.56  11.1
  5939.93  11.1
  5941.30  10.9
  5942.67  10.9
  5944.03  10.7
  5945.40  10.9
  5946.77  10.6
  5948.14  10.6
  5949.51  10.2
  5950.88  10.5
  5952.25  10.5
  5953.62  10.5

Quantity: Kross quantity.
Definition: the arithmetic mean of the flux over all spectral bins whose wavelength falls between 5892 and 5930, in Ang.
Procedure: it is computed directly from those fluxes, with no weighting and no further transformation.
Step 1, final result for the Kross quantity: 10.0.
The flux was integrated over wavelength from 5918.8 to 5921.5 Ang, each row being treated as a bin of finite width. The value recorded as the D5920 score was 28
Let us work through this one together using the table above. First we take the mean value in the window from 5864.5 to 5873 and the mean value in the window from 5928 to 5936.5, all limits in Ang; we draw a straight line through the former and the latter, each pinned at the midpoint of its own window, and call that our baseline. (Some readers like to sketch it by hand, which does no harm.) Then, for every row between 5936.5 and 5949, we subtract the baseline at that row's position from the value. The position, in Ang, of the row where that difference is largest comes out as 5939.93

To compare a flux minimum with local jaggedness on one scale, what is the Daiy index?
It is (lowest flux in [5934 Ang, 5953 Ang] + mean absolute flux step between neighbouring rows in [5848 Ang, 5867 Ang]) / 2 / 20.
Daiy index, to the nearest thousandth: 0.260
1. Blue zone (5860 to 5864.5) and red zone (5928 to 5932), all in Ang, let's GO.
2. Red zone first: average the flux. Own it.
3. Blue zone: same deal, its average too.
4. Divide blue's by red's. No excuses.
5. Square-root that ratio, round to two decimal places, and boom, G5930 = 0.99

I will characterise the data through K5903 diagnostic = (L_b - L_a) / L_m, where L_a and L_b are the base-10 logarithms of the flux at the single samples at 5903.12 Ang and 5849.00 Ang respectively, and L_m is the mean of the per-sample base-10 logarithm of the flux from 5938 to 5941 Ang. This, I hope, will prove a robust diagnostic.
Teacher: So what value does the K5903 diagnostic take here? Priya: 0.05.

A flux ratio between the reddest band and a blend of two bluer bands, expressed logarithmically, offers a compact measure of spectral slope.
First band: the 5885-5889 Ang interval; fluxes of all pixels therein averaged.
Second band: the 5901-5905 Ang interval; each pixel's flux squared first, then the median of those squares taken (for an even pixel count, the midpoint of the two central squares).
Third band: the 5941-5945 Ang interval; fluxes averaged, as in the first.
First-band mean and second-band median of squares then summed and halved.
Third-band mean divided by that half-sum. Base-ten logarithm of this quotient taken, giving -0.702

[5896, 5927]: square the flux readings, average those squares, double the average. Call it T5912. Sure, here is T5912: 208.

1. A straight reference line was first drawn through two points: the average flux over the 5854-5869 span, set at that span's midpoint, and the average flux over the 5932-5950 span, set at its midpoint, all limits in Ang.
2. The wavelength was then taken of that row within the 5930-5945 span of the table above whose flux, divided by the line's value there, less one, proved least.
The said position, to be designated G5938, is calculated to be 5937.20 Ang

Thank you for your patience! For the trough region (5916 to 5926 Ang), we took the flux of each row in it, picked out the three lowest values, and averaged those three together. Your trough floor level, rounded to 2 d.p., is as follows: 10.33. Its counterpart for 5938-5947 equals 10.73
